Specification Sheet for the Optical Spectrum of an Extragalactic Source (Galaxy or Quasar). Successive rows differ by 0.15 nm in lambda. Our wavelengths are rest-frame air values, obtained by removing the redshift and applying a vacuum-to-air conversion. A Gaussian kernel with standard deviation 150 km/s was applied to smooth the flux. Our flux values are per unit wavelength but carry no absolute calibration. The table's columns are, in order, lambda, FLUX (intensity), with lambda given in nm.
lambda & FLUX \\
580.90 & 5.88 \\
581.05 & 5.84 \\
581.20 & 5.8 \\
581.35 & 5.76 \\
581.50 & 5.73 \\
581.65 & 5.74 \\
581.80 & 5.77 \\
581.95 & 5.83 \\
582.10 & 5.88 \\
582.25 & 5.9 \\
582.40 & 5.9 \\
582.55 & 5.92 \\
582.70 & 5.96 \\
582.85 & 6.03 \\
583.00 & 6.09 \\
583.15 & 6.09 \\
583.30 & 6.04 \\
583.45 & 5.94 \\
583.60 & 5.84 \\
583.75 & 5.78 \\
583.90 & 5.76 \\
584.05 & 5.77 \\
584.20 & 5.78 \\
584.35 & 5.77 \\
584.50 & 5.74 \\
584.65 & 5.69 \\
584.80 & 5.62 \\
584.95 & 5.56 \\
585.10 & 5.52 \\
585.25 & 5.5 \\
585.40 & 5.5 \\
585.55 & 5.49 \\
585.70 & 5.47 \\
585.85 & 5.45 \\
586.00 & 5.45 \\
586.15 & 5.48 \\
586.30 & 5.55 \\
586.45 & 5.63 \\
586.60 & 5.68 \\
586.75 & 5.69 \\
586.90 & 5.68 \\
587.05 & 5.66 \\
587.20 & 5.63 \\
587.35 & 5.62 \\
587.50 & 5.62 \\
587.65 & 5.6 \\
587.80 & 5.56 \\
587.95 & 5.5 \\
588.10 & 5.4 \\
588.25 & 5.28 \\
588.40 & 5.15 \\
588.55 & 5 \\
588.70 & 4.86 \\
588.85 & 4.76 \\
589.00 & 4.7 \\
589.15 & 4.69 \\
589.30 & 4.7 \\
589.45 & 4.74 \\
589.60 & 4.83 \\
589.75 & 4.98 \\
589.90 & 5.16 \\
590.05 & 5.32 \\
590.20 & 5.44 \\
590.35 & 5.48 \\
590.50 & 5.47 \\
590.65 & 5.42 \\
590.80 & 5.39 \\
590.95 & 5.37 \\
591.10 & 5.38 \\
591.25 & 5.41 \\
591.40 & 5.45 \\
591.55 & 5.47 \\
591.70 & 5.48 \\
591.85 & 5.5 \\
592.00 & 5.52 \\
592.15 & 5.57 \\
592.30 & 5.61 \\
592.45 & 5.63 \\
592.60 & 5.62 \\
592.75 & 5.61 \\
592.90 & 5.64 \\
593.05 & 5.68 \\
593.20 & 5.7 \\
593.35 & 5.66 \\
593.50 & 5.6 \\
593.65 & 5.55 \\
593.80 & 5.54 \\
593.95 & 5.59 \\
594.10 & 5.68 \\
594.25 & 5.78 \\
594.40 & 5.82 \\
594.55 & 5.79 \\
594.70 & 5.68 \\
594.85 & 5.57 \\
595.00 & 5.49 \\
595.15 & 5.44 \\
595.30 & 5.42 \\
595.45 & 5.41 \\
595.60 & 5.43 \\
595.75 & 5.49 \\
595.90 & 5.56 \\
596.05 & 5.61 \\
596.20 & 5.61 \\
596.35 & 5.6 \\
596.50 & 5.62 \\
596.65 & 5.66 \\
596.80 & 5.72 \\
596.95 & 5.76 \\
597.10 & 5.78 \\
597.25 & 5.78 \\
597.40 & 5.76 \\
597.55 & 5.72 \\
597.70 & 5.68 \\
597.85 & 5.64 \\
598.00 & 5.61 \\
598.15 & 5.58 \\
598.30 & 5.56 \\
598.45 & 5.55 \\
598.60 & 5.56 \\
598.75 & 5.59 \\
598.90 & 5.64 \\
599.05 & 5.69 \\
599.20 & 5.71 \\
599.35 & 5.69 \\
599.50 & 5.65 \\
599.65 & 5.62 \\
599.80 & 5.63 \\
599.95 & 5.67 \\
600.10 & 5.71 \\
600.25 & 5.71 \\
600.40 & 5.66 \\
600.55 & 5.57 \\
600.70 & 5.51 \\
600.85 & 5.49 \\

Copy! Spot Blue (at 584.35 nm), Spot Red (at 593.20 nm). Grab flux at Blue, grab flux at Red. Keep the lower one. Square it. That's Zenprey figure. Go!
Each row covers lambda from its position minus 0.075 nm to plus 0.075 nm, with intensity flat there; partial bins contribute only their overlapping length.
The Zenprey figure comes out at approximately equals 32.5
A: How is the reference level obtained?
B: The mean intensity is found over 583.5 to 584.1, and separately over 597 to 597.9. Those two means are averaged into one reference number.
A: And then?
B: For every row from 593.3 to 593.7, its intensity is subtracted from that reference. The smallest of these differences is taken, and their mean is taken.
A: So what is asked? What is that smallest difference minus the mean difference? -0.057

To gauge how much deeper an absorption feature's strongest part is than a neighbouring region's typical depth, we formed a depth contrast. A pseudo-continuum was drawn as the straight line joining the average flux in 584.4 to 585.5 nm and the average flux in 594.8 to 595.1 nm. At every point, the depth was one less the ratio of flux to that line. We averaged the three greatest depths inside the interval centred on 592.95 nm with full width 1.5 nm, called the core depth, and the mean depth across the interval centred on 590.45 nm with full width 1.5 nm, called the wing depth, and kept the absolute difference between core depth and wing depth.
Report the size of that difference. 0.047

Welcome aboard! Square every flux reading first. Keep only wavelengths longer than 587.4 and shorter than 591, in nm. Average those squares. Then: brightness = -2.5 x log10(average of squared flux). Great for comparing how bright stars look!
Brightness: -3.58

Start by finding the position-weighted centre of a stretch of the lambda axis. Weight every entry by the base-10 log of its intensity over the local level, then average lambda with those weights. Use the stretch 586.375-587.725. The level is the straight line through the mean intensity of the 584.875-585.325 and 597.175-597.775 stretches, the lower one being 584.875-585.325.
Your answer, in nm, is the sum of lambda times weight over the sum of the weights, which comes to 586.93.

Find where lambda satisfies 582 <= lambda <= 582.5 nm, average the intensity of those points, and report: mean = 5.89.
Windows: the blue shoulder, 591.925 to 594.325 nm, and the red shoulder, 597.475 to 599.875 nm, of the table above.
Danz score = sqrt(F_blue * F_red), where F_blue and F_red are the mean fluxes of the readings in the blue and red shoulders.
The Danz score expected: 5.63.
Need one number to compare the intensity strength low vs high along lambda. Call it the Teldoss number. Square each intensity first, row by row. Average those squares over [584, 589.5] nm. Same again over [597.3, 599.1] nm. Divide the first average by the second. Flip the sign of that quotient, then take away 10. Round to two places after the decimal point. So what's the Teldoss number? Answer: -10.93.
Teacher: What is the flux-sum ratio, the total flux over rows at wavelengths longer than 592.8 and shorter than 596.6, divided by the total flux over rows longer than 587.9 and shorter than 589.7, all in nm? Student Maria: 2.3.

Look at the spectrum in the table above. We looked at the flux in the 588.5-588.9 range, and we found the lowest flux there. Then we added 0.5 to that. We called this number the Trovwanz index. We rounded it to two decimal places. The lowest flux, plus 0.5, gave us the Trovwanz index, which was 5.26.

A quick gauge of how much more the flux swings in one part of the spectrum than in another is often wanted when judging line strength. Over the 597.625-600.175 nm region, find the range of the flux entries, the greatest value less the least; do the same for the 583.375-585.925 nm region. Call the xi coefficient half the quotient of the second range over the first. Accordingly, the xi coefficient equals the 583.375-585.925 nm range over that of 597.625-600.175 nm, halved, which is 1.5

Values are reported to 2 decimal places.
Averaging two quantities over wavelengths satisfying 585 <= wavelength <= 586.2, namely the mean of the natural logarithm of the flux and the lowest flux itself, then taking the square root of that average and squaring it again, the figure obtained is 3.58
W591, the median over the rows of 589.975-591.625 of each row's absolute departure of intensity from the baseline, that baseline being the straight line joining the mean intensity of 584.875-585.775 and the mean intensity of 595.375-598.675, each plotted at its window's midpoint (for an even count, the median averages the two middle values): 0.139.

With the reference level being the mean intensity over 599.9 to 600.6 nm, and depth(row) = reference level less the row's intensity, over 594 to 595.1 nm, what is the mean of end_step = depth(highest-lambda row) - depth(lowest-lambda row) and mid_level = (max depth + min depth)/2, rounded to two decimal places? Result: 0.10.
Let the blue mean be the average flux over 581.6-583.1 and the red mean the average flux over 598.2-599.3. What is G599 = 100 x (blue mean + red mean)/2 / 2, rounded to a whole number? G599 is 288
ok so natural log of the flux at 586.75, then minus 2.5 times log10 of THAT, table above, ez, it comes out -0.601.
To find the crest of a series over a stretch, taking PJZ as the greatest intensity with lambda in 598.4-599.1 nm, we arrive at 5.69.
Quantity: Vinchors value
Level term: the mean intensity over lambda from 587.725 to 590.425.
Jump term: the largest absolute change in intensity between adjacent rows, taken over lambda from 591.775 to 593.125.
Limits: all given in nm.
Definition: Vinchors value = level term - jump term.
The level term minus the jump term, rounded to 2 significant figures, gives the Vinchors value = 5.0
